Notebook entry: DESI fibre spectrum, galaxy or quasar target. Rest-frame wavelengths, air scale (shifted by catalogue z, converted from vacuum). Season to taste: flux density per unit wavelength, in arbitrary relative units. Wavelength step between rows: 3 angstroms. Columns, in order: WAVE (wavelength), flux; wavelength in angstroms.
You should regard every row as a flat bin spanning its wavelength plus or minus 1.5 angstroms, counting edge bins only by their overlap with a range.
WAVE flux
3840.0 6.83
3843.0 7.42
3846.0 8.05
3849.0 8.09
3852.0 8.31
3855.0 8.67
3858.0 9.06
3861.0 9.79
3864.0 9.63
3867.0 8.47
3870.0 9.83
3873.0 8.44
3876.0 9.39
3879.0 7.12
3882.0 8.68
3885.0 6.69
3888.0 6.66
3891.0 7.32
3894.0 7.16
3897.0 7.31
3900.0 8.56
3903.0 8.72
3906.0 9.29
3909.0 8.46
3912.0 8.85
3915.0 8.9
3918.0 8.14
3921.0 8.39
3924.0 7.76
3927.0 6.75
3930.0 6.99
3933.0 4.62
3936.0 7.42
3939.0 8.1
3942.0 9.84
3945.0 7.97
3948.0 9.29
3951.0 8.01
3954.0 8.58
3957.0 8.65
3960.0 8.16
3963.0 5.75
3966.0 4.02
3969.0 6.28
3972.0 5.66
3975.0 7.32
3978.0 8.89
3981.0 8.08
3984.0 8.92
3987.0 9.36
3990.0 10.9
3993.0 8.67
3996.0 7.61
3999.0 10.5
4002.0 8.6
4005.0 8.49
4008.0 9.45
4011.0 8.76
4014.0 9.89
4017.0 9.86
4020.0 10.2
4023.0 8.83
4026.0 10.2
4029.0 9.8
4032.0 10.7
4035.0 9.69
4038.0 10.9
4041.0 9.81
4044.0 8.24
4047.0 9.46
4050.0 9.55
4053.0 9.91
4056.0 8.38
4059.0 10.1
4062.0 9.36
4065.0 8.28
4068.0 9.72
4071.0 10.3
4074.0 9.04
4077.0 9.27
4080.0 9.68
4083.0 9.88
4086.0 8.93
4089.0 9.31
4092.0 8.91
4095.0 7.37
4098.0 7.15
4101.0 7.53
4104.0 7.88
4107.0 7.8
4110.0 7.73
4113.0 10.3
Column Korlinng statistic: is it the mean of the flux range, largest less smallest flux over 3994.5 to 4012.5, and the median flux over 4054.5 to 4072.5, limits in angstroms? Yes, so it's 6.2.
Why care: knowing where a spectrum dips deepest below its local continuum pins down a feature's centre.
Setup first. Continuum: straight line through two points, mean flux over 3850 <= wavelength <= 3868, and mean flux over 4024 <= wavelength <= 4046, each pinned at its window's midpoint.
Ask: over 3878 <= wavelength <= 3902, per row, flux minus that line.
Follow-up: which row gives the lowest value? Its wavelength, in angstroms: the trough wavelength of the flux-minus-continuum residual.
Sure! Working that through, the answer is 3888.0 angstroms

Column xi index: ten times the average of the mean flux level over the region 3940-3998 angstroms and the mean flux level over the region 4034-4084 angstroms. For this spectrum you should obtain 88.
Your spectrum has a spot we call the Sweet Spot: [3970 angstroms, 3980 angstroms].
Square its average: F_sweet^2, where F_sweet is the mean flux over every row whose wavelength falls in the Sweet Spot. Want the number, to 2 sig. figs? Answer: 53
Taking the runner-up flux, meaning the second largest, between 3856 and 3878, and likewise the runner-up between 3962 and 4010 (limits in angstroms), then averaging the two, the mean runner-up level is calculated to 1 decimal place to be 10.1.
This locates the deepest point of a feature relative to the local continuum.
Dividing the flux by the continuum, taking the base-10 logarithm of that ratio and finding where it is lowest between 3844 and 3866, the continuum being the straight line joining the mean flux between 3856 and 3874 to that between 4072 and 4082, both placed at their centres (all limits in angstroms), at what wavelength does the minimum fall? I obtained 3846.0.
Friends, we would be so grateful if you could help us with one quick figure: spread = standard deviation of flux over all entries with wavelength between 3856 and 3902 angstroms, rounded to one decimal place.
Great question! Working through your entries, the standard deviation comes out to 1.1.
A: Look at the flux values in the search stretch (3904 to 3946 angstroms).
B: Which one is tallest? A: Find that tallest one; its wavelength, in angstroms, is 3942.0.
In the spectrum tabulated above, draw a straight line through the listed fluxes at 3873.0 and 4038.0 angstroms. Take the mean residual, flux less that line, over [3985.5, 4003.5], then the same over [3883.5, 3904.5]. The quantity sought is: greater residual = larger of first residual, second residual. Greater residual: -0.98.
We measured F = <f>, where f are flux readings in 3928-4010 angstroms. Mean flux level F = 8.0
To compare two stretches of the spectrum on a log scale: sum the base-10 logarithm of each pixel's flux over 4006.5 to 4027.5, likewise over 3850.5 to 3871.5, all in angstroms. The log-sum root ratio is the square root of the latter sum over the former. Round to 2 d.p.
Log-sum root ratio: 0.99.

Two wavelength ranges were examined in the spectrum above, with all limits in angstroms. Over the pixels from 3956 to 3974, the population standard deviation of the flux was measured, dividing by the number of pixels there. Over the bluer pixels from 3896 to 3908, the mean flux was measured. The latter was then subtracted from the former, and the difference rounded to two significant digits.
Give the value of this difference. -6.9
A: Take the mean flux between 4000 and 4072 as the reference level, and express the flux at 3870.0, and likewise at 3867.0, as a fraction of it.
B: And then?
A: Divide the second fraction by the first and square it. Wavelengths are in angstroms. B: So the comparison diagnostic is 0.74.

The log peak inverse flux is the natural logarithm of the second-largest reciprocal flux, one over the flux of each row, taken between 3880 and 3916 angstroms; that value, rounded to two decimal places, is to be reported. -1.90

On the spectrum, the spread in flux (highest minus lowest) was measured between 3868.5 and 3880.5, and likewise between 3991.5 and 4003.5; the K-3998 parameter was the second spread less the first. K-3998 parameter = 0.18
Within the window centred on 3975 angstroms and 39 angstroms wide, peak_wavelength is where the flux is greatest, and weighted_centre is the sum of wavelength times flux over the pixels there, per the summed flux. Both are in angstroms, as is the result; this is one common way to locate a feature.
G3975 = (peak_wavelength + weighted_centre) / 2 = 3983.2 angstroms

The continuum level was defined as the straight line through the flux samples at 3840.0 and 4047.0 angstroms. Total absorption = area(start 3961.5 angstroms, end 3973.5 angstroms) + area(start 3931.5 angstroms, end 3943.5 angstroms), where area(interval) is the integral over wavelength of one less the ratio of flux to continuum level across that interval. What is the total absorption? 5.2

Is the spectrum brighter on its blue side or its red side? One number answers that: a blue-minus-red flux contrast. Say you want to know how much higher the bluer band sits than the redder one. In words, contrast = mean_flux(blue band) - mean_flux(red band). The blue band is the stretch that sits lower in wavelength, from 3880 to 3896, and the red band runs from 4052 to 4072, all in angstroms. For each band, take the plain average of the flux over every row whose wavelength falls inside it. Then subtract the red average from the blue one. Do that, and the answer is -2.1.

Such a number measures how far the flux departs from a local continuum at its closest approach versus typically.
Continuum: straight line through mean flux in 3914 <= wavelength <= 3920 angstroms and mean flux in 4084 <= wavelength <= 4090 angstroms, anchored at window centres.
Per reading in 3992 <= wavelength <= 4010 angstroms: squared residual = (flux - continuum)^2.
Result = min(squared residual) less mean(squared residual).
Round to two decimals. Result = -0.79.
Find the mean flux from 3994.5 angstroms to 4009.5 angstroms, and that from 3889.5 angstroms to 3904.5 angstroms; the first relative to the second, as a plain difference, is 1.1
